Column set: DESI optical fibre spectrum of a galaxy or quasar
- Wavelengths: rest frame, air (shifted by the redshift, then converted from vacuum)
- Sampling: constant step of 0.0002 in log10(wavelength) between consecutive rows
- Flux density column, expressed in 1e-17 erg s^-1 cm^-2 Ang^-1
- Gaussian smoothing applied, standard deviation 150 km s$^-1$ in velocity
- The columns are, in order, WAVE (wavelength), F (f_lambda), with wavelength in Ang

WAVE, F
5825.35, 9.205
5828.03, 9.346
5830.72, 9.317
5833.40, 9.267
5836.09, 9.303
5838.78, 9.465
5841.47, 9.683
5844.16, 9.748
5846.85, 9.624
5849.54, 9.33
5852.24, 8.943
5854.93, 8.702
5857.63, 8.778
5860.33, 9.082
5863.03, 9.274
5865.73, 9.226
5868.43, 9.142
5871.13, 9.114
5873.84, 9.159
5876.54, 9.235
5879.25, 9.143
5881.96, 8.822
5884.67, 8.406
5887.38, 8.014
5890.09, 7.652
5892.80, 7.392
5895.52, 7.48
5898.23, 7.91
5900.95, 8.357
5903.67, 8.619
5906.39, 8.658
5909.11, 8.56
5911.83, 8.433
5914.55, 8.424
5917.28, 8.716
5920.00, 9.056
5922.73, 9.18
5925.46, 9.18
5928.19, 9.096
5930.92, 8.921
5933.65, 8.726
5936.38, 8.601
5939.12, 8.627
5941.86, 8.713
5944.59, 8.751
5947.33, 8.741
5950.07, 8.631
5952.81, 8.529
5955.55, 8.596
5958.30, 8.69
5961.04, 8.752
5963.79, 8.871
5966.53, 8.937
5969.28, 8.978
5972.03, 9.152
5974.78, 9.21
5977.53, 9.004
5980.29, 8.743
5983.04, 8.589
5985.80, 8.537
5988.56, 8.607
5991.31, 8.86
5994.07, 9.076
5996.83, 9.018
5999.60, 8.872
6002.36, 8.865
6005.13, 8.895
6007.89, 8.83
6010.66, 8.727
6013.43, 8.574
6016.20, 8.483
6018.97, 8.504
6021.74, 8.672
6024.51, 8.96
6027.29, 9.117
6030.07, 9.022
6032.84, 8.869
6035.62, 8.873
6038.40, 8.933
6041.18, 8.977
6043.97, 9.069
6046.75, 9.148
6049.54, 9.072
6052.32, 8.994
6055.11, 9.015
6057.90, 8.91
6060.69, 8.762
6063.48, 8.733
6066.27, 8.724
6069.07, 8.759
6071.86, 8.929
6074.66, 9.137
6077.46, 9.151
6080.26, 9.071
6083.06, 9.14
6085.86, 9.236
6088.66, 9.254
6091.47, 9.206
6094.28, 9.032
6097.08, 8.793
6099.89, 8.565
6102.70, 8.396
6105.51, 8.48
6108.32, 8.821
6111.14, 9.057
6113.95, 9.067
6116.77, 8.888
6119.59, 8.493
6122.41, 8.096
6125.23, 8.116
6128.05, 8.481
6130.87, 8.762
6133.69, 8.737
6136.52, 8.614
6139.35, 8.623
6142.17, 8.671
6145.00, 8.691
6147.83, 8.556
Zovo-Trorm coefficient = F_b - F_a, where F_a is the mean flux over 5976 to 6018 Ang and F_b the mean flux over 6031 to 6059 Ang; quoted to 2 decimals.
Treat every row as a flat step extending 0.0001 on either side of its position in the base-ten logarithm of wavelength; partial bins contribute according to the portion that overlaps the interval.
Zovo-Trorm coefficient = 0.21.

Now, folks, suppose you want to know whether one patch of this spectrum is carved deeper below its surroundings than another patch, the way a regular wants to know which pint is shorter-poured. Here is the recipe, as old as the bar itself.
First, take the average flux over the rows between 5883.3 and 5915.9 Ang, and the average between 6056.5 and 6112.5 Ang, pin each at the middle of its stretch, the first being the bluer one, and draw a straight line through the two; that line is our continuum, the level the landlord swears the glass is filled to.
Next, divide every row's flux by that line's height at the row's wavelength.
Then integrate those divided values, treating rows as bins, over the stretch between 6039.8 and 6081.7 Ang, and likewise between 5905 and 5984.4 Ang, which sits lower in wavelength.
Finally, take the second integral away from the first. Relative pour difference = -41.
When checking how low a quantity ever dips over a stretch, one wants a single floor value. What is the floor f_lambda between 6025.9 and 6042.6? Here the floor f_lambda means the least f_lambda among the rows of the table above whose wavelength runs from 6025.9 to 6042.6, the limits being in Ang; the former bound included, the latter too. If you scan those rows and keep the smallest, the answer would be 8.869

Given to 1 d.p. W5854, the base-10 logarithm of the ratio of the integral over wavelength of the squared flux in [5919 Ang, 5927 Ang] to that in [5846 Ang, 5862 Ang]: -0.3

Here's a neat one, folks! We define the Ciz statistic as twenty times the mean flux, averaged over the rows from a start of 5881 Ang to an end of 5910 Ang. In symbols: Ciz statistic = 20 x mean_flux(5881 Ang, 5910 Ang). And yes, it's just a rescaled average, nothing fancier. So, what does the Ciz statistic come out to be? 163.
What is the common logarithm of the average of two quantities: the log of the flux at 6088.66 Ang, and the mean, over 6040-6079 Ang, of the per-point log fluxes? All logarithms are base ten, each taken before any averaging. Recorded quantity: -0.0181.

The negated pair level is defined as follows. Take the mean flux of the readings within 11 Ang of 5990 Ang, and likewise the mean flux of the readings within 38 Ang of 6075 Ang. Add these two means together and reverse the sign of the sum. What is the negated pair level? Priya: -17.7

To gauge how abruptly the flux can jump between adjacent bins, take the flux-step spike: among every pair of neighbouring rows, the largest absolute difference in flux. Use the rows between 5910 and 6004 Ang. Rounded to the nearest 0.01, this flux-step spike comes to 0.34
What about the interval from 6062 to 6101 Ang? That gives 0.24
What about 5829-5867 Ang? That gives 0.39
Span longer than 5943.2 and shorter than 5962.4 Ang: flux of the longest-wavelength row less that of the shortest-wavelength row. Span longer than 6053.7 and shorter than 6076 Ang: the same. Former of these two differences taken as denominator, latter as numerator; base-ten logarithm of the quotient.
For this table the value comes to 2.1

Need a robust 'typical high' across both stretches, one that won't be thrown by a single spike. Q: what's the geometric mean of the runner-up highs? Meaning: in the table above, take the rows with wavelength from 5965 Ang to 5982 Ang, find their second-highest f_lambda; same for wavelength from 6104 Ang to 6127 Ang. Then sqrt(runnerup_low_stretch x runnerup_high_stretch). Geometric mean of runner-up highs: 9.10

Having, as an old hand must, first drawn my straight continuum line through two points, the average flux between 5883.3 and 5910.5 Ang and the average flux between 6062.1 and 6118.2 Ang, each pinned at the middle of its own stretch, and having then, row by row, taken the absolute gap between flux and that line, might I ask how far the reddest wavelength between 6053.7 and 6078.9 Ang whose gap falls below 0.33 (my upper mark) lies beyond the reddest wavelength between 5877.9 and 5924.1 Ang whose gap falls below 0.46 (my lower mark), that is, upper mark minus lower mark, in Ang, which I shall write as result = 162.9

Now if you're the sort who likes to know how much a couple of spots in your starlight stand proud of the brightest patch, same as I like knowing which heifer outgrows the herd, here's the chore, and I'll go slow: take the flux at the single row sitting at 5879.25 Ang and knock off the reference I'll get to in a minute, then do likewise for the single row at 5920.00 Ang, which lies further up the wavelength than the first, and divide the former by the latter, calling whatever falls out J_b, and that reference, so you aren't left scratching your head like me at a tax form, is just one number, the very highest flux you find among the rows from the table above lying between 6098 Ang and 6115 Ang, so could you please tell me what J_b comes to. -6.9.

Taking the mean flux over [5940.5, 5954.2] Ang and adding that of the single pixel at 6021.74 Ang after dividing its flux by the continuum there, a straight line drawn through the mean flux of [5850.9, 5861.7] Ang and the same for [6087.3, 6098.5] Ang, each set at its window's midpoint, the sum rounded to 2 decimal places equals 9.64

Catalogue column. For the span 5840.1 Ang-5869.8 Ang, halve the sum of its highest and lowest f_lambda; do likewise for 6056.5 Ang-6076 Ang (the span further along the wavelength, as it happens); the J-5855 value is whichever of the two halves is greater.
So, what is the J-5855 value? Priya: 9.225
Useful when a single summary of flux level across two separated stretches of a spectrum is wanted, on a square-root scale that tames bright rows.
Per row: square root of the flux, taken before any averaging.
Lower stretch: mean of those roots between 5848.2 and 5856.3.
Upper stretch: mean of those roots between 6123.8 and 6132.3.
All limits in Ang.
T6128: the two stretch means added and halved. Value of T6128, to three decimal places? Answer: 2.953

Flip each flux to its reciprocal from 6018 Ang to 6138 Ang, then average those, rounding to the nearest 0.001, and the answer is 0.113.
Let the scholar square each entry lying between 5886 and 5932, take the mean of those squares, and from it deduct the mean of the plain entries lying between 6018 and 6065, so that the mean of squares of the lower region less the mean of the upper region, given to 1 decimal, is 62.8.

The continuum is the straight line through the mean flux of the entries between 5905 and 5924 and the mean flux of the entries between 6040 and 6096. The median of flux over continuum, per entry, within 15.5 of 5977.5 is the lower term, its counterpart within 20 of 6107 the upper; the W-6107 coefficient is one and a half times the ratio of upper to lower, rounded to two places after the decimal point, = 1.44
